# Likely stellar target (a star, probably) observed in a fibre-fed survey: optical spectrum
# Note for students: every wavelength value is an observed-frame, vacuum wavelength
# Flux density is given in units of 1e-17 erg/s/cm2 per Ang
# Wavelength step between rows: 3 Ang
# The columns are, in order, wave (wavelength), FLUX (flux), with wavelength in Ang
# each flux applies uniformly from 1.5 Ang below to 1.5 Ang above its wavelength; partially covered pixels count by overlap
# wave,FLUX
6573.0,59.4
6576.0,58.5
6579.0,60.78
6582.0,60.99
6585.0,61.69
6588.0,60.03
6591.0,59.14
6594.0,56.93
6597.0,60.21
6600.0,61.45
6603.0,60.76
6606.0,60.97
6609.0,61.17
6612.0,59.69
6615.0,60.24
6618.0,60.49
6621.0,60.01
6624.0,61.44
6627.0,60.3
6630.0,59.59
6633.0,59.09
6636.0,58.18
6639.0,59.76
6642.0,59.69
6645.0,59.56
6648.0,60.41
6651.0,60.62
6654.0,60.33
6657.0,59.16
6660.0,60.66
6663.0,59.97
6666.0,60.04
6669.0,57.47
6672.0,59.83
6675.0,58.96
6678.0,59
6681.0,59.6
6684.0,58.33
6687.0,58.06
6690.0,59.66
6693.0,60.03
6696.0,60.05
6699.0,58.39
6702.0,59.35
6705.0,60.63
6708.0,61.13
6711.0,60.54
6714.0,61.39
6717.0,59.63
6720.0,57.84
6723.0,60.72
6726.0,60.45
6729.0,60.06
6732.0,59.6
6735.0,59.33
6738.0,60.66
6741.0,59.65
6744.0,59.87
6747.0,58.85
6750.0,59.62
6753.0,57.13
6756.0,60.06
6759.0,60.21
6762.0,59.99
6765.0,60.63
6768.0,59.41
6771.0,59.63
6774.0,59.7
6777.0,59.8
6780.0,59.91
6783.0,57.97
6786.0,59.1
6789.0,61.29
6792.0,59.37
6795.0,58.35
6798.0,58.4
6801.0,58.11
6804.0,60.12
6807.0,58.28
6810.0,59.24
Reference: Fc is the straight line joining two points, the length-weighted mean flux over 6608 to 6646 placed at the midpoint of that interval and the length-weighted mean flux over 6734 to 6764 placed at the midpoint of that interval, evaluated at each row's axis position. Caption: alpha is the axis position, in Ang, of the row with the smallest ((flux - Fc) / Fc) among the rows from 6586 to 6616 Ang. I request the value 6594.0 Ang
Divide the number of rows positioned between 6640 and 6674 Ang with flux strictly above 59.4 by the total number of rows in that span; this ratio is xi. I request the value 0.818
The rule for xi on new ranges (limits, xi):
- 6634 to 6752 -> 0.692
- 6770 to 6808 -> 0.462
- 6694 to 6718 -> 0.750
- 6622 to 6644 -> 0.714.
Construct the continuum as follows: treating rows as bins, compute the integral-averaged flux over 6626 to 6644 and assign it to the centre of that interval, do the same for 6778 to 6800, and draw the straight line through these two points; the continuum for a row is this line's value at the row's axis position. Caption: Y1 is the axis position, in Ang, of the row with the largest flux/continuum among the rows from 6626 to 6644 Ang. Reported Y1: 6627.0 Ang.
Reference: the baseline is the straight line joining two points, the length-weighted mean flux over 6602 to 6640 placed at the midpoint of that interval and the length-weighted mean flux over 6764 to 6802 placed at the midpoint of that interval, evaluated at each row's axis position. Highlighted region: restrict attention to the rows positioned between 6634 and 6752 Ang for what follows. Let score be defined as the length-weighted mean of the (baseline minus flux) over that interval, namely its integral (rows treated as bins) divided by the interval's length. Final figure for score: 0.1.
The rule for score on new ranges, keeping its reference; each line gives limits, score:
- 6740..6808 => 0.0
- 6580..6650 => 0.1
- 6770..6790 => -0.2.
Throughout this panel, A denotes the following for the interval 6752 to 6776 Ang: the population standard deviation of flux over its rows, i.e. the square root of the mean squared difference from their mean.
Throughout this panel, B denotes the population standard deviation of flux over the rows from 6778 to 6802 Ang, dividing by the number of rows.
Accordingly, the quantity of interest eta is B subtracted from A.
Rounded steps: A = 1.00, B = 1.05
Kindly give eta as -0.05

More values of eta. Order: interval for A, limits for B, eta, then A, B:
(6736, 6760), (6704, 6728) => -0.02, 1.02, 1.05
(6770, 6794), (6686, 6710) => -0.12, 0.86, 0.98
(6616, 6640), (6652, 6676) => -0.04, 0.91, 0.95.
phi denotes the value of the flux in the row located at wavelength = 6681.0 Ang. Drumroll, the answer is 59.6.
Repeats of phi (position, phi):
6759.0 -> 60.21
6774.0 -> 59.7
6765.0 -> 60.63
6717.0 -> 59.63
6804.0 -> 60.12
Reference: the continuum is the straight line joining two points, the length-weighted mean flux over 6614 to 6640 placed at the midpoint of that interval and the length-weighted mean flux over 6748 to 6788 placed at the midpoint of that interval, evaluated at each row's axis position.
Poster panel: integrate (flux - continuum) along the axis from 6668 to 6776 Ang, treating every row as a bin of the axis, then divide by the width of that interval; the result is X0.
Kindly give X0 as -0.01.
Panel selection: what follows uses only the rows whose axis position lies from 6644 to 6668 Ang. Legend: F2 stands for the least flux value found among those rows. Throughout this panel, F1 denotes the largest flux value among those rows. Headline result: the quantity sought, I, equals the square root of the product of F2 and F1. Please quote 59.9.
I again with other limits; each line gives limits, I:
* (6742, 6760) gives 58.6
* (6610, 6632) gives 60.5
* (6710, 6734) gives 59.6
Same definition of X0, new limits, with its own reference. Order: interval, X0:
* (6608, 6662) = 0.14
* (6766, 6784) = 0.01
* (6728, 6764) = 0.04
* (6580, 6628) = 0.39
